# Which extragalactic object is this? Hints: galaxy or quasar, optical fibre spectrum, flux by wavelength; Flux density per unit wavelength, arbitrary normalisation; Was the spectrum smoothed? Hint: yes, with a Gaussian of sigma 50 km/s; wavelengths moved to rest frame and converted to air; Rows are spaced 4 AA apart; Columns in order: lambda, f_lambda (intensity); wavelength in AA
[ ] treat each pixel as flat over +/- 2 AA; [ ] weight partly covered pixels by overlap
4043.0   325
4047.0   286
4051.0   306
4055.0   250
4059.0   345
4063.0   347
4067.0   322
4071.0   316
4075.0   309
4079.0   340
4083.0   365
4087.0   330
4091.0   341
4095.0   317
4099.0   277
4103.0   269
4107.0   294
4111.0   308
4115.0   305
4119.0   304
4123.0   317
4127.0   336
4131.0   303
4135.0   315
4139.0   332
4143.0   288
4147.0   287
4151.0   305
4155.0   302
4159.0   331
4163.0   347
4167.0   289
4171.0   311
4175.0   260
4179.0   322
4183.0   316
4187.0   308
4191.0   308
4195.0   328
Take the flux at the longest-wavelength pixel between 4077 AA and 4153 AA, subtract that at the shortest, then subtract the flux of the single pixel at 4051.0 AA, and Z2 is -341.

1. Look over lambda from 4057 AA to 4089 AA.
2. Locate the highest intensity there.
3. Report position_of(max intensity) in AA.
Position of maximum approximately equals 4083.0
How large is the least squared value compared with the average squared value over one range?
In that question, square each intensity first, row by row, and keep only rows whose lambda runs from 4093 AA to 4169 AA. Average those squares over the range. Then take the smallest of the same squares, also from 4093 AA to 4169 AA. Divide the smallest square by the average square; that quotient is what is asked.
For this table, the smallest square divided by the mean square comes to 0.77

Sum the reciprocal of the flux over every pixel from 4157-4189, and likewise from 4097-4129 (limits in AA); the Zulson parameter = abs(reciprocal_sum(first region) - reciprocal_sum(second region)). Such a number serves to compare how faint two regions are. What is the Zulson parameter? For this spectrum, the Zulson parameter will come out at 0.0007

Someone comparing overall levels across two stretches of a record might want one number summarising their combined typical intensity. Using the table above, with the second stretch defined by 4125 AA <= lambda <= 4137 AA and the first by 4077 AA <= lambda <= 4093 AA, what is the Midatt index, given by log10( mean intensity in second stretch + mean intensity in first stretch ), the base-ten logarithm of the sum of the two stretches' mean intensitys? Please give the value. 2.82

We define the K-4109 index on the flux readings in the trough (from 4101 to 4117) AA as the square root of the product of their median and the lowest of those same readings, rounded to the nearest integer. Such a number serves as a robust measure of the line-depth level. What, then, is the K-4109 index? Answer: 284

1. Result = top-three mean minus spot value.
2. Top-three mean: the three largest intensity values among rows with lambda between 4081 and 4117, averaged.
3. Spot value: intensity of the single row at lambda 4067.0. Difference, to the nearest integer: 23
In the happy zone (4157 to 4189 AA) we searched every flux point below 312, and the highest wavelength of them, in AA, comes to 4187.0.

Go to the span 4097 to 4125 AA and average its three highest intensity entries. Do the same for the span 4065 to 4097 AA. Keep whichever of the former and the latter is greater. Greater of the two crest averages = 348.7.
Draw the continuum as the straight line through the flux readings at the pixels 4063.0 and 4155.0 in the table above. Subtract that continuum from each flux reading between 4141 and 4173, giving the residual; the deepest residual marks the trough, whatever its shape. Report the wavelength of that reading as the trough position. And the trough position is 4143.0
